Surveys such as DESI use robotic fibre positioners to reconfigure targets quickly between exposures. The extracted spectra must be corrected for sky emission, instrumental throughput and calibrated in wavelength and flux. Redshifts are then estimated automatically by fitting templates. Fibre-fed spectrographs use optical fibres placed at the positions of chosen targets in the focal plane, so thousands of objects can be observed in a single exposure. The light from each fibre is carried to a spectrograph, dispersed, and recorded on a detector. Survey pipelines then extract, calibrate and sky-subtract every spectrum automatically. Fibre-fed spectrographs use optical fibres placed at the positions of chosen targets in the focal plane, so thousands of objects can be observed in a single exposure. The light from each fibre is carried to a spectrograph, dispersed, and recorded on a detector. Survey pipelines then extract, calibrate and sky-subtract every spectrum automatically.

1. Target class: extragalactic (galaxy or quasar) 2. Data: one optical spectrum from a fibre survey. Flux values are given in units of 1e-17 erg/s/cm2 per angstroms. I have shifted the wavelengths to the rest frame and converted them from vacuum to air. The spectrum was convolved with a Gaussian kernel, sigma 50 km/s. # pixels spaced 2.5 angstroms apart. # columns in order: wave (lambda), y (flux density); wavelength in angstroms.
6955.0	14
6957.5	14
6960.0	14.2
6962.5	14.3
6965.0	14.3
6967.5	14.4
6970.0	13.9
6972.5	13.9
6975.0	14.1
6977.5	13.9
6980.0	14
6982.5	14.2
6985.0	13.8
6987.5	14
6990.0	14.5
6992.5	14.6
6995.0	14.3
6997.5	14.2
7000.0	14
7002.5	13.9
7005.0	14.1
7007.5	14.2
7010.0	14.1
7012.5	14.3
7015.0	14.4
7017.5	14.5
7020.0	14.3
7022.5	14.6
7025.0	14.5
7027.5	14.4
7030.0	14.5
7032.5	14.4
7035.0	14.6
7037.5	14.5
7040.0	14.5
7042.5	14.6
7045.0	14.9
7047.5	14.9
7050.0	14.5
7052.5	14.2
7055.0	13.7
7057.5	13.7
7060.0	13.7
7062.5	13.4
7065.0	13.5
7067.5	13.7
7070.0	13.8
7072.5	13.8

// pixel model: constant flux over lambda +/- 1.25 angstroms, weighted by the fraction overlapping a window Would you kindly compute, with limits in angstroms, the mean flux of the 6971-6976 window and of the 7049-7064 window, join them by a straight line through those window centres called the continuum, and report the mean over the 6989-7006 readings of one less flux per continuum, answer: -0.02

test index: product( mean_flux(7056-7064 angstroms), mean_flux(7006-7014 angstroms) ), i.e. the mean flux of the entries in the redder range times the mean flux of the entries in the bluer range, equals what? 193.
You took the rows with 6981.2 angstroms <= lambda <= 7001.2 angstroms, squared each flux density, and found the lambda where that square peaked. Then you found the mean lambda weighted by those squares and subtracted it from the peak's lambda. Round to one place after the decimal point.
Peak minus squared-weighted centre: 1.2 angstroms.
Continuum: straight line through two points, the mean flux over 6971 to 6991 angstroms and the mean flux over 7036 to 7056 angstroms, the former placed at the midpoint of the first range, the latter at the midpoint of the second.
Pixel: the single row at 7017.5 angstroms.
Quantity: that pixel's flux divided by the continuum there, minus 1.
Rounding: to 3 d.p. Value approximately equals 0.015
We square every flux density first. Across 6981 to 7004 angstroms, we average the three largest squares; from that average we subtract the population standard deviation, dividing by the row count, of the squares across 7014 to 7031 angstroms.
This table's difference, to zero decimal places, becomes 207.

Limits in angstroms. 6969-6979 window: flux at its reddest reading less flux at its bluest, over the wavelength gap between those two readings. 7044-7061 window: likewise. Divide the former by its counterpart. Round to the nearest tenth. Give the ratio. 0.0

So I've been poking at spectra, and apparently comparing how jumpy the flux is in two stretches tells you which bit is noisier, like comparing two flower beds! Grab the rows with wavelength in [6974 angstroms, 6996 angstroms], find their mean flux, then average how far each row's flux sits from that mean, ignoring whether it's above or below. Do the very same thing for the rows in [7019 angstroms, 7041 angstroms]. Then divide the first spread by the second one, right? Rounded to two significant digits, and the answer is 2.9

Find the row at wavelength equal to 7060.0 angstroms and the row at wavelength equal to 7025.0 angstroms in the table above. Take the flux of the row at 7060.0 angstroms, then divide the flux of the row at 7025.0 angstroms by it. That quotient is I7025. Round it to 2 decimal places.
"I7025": 1.06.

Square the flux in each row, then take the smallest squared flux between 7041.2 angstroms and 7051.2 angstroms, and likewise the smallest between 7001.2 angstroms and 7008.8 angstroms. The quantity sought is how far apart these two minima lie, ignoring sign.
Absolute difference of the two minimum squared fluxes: 17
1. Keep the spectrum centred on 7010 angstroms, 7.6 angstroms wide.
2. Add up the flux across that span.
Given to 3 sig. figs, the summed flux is 42.6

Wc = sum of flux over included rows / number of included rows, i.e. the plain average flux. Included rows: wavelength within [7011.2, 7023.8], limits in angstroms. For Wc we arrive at 14.4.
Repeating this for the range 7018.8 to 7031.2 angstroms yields 14.5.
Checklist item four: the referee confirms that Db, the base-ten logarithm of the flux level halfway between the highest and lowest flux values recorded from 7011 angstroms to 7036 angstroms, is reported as 1.16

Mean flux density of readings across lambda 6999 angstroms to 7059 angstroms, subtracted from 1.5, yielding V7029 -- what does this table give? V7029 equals -12.8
